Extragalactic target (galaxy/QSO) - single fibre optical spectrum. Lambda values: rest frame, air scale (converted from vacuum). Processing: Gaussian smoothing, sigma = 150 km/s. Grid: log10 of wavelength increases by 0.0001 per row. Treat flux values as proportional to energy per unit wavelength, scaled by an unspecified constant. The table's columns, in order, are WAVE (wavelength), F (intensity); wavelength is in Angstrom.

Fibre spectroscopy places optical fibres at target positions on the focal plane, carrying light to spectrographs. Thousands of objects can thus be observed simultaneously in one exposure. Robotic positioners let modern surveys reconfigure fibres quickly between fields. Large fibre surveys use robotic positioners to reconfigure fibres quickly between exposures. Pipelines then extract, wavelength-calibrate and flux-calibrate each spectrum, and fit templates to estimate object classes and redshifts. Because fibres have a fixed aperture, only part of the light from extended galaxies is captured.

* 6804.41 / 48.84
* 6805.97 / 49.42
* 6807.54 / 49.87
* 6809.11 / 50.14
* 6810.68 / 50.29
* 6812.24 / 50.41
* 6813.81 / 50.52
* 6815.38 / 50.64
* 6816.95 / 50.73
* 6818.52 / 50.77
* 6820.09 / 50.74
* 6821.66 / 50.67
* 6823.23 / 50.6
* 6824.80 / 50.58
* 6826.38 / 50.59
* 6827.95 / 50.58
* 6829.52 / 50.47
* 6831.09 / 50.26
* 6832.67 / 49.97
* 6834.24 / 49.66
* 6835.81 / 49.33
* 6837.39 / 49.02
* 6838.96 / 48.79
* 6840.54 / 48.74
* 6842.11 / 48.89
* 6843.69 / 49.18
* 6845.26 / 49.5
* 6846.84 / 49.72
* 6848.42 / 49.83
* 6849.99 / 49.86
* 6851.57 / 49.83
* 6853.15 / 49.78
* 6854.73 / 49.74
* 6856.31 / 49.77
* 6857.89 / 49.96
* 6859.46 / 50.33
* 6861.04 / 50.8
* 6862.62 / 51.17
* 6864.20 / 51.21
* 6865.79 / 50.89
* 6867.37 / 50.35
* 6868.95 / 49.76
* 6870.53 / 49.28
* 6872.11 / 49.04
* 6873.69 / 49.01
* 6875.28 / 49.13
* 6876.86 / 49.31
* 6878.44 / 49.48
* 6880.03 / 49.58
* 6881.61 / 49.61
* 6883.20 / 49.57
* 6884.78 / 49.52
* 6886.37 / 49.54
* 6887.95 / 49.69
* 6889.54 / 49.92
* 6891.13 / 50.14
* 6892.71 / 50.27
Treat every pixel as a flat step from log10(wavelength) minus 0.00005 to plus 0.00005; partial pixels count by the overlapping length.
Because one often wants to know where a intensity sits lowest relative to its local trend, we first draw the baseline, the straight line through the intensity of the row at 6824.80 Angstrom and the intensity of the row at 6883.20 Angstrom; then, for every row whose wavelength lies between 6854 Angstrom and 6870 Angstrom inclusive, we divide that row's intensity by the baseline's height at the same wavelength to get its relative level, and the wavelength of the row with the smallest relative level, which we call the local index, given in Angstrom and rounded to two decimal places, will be 6854.73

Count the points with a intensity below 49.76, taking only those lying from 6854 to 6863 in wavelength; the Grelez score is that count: 1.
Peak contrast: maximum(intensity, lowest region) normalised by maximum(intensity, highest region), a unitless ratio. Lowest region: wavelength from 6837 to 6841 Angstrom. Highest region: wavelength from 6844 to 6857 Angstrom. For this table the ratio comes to 0.98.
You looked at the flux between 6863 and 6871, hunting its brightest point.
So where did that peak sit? 6864.20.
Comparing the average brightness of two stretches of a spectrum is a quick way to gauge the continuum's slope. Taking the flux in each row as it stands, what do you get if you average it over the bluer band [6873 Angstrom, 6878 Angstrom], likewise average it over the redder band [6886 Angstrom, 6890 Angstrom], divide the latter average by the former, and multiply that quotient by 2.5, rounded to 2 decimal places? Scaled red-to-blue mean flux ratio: 2.53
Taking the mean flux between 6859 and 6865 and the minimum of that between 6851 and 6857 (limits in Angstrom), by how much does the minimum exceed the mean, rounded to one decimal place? -1.1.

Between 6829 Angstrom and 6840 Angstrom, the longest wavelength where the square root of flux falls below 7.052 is 6838.96 Angstrom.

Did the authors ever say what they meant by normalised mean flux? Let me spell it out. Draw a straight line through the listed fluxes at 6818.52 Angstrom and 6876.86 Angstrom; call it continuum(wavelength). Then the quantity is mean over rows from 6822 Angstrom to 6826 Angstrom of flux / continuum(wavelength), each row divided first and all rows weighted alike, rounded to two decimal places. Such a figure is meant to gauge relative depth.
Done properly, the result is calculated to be 1.00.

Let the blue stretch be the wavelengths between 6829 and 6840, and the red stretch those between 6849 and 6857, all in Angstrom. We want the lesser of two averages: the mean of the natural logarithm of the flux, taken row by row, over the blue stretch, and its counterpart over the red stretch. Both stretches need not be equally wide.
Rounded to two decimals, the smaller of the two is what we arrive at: 3.90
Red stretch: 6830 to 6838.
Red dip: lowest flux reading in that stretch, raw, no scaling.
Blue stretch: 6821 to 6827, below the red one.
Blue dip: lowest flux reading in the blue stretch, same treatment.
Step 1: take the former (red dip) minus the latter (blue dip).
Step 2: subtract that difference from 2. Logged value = 3.6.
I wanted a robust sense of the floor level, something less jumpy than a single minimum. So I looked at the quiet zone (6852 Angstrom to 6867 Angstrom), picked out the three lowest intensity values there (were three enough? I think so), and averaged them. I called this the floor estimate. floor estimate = 49.8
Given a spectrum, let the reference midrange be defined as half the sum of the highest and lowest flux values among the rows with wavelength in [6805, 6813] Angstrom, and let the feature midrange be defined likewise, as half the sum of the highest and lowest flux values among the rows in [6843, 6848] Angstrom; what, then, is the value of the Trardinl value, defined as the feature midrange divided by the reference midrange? 0.99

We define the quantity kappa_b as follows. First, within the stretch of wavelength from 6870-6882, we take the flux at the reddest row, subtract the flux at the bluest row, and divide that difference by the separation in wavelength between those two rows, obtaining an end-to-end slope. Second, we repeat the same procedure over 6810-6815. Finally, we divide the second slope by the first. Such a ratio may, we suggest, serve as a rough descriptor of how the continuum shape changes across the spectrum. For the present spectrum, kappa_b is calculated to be 2.5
